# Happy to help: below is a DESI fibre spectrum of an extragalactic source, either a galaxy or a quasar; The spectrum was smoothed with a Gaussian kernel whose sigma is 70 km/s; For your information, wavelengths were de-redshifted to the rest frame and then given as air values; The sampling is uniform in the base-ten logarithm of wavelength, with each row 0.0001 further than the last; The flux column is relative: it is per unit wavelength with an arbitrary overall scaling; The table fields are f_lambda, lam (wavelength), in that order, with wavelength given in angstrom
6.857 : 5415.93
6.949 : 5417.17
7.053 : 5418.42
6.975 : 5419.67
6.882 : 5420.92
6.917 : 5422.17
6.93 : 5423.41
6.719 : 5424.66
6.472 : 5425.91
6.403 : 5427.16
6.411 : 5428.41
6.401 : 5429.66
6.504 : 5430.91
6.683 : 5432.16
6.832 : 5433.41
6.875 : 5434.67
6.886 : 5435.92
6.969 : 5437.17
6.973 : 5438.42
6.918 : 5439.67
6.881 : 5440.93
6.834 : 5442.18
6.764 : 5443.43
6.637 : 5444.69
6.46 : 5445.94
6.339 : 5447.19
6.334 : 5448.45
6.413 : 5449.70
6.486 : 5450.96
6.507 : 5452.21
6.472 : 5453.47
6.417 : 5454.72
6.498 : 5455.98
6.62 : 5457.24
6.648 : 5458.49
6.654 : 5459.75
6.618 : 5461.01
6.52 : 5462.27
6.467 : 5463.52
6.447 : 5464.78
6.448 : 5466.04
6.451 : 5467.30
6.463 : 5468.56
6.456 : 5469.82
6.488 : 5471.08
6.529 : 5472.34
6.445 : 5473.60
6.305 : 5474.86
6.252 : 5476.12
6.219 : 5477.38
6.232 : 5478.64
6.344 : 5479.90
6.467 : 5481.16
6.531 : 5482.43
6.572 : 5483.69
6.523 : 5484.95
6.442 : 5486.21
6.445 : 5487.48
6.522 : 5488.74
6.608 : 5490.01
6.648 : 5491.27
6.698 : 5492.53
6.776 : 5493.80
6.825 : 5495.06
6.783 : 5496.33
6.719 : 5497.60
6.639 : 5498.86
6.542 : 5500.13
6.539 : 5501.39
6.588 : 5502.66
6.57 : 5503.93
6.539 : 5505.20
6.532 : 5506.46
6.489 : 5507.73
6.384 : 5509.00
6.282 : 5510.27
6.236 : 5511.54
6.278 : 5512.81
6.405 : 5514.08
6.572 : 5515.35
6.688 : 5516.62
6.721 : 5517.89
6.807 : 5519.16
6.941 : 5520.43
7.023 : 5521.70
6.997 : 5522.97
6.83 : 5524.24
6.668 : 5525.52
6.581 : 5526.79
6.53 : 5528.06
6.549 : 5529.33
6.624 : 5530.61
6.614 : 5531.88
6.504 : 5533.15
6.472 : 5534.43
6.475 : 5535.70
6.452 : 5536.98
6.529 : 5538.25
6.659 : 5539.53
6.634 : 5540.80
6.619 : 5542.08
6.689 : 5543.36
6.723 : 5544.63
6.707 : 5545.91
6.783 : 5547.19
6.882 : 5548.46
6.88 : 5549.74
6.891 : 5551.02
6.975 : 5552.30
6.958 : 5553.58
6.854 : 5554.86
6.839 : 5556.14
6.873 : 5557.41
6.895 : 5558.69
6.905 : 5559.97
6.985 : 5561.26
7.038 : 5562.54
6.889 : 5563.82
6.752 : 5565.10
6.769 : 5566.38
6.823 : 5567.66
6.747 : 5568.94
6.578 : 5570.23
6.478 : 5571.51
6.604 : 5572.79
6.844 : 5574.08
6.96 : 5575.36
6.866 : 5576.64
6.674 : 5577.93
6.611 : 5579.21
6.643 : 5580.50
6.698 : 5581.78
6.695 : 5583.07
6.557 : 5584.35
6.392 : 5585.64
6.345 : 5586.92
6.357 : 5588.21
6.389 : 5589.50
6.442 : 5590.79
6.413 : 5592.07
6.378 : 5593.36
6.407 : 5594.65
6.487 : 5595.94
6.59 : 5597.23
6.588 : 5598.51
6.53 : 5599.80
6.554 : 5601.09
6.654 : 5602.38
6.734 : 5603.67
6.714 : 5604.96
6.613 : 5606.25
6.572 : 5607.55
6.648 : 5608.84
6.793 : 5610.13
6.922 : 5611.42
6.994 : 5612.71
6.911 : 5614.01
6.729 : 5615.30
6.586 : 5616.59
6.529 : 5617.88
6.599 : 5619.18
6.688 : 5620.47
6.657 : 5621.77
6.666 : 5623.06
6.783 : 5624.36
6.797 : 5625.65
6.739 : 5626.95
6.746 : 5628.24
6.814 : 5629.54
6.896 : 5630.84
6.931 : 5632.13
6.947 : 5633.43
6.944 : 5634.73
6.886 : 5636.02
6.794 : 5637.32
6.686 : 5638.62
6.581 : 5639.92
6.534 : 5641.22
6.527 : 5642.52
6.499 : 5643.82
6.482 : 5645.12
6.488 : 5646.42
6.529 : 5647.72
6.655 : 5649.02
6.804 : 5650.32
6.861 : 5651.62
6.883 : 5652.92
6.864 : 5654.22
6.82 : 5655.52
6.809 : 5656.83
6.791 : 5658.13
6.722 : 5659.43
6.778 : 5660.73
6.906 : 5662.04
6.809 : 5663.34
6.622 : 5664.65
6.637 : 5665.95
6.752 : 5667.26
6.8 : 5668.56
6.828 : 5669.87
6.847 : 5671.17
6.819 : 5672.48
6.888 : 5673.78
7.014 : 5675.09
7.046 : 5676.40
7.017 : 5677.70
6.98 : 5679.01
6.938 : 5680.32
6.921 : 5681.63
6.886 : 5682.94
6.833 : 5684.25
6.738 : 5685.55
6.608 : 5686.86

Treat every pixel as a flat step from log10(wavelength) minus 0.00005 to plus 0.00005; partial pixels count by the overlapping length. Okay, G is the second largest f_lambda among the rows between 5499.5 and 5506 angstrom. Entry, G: 6.57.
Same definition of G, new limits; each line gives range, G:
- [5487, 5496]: 6.776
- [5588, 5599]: 6.588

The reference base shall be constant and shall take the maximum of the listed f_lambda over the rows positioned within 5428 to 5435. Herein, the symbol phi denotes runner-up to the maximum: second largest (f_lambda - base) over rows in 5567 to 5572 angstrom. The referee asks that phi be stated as -0.13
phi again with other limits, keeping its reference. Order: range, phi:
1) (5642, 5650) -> -0.35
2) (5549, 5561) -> 0.08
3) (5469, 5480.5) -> -0.39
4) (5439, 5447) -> 0.01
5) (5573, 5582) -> -0.01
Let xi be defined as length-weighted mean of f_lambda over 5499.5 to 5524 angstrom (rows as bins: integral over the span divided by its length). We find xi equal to 6.6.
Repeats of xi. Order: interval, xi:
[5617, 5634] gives 6.7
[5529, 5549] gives 6.6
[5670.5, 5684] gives 6.9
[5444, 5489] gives 6.5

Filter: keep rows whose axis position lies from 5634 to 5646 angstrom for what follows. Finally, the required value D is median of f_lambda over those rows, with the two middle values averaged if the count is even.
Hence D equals 6.58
